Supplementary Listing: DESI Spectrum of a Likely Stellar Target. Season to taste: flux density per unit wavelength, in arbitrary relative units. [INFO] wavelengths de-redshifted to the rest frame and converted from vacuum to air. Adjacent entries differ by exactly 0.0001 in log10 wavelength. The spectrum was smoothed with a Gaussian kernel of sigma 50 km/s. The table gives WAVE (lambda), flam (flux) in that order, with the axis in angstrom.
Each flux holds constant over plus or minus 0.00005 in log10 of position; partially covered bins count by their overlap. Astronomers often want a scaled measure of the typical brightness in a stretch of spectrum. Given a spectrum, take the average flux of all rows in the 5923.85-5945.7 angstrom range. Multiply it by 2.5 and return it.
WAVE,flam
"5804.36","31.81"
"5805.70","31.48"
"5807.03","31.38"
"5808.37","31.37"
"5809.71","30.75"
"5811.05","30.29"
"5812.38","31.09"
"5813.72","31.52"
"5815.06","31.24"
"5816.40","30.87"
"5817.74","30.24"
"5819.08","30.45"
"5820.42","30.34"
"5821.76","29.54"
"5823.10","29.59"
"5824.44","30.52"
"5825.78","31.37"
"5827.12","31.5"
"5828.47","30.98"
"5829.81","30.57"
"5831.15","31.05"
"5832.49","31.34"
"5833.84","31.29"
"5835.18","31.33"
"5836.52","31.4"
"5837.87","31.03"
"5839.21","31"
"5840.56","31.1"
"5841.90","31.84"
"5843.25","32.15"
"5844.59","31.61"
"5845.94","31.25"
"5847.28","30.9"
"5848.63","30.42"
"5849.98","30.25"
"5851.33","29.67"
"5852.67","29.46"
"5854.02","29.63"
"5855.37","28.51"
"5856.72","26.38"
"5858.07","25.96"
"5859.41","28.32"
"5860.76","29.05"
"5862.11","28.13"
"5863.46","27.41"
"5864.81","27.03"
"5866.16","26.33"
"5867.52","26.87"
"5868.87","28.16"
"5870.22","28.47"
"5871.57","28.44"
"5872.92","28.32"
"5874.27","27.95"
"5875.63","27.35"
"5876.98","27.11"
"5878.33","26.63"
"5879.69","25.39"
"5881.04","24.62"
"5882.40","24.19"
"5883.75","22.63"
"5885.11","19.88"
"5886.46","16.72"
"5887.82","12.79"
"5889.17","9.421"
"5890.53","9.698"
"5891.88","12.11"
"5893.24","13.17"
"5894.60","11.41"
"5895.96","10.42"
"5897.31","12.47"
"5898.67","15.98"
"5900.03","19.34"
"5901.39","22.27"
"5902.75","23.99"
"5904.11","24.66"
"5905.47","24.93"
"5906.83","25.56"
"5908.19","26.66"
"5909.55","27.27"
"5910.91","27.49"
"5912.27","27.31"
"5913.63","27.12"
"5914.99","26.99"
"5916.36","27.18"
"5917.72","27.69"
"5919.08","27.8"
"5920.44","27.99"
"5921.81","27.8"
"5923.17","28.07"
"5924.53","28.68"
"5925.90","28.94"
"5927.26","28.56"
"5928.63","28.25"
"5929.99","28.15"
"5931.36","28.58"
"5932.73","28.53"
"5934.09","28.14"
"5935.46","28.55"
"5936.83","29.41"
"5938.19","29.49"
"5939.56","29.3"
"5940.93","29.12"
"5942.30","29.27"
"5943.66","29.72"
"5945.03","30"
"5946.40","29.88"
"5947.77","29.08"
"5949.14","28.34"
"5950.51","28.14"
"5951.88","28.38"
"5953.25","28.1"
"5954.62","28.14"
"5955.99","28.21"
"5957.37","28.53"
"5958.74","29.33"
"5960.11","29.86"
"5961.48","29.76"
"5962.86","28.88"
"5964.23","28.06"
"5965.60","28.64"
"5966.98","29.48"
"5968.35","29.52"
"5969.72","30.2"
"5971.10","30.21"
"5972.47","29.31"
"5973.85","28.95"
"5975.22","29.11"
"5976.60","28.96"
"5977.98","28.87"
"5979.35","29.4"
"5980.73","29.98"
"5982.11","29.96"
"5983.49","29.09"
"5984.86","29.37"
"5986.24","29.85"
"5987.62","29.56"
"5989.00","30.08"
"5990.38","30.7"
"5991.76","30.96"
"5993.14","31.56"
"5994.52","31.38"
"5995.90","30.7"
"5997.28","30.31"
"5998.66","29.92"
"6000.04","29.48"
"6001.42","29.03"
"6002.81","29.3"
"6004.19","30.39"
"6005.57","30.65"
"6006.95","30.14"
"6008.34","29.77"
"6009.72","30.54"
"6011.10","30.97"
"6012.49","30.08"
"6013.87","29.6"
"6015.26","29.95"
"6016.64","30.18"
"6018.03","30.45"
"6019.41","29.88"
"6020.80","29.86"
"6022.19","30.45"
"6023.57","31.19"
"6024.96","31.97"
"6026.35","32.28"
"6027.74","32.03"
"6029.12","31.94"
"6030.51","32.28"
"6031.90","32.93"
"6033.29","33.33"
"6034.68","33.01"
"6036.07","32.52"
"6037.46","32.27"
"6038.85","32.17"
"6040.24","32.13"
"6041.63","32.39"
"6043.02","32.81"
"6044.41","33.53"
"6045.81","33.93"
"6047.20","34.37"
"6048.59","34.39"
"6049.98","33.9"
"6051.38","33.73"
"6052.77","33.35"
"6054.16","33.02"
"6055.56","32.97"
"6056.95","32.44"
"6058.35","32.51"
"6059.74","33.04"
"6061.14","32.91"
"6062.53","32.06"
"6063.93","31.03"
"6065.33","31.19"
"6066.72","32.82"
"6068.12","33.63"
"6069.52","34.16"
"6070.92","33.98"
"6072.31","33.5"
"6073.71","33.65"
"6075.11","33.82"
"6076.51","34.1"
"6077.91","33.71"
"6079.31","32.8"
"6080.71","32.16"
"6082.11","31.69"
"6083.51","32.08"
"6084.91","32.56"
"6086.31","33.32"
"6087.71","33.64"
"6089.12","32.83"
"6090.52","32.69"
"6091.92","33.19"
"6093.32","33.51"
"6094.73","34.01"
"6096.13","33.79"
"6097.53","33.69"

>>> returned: 72.3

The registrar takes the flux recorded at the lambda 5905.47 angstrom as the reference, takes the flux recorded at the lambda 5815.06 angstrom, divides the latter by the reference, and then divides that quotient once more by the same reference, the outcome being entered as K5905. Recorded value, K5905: 0.050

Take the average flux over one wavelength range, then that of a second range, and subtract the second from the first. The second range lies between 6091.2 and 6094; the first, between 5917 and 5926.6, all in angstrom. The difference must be -5.2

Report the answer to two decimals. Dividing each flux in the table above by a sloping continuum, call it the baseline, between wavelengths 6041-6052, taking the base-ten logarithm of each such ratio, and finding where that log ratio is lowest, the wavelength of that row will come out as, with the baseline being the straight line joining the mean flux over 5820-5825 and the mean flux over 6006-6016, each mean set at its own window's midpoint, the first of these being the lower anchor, 6041.63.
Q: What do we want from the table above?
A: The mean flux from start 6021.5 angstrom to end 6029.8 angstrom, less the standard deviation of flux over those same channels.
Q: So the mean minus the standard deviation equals 31.0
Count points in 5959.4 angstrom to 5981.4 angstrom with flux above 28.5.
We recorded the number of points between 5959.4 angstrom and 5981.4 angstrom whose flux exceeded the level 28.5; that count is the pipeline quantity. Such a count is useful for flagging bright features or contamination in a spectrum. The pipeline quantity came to 15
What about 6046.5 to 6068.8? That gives 16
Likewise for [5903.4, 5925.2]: 1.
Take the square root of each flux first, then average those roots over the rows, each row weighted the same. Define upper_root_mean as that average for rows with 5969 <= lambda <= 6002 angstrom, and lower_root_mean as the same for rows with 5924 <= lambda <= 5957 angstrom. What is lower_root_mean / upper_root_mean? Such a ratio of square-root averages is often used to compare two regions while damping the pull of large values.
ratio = 0.98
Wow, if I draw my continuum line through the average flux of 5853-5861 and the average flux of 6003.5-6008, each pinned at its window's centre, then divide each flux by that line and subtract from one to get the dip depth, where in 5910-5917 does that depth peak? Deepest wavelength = 5914.99 angstrom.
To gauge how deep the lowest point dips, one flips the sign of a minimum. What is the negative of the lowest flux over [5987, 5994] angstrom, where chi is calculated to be -30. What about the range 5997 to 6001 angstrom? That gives -29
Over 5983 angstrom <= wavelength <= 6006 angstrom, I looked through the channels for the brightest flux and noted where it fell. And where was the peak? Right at 5993.14 angstrom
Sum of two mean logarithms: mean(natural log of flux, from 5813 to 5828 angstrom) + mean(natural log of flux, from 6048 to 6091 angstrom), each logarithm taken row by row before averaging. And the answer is 6.9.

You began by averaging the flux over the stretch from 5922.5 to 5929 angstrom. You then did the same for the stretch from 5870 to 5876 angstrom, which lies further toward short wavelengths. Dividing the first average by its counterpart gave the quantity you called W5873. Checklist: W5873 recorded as 1.01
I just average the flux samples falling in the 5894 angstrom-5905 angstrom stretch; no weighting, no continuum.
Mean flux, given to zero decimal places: 18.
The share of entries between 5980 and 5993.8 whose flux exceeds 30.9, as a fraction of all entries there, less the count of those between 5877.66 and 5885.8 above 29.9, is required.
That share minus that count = 0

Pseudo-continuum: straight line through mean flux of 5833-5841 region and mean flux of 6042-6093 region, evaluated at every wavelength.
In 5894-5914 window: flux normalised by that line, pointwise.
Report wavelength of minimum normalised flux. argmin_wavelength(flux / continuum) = 5895.96 angstrom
